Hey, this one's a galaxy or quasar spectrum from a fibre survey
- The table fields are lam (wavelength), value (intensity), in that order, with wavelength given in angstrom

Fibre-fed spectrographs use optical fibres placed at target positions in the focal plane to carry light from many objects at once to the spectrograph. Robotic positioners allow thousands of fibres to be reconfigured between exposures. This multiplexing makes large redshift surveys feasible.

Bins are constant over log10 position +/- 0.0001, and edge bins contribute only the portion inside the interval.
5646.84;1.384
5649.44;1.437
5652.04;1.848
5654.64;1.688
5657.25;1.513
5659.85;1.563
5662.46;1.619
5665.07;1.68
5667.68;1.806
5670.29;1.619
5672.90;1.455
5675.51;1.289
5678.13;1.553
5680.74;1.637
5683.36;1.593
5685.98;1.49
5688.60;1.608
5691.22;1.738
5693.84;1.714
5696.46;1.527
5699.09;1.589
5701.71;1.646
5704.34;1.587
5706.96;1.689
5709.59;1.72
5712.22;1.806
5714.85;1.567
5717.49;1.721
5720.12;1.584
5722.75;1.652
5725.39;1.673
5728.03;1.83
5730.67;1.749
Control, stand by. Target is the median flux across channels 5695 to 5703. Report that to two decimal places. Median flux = 1.59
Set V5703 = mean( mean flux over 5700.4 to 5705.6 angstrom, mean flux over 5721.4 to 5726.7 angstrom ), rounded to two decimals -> 1.64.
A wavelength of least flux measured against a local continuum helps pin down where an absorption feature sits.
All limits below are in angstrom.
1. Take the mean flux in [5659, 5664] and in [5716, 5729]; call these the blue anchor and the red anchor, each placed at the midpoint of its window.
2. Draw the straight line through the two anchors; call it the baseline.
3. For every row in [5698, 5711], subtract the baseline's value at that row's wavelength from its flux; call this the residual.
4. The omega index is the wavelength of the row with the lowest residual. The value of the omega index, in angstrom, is 5704.34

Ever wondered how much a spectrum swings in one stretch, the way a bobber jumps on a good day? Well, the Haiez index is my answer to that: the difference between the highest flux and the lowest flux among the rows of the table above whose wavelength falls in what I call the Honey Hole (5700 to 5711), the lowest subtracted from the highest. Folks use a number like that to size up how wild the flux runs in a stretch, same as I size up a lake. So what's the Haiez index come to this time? 0.133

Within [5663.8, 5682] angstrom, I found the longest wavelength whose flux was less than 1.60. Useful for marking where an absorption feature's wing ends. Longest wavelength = 5678.13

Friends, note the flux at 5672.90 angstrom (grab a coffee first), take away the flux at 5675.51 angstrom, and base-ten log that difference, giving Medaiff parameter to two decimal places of -0.78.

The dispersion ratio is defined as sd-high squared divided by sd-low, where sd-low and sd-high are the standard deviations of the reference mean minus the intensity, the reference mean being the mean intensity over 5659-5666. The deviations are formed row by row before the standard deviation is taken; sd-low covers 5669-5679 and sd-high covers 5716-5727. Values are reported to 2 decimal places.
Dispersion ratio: 0.02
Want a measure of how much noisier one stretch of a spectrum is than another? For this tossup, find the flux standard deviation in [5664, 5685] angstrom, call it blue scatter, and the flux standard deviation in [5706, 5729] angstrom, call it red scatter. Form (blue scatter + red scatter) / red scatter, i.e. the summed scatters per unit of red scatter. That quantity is 2.7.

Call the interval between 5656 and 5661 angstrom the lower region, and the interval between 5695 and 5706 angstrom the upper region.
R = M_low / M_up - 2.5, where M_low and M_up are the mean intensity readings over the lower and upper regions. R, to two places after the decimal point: -1.53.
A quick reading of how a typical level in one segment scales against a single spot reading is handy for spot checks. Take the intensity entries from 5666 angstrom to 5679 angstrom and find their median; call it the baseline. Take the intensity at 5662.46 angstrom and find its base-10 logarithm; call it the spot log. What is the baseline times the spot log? 0.32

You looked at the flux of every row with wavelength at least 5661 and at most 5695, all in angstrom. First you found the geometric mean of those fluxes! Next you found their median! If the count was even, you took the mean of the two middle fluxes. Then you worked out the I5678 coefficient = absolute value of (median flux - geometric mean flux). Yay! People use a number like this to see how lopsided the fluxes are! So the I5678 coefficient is 0.024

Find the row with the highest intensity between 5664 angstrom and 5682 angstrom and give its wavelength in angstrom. 5667.68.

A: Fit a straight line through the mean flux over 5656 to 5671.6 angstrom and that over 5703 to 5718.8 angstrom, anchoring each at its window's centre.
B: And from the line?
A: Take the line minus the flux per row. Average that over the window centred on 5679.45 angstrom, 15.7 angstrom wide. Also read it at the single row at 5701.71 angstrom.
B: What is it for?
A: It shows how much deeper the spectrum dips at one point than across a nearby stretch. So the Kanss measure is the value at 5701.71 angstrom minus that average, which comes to -0.12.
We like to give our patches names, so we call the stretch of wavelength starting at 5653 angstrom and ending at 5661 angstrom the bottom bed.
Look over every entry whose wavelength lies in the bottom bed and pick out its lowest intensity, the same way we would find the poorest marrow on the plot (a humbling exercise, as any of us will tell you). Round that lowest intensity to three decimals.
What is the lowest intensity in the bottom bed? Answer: 1.513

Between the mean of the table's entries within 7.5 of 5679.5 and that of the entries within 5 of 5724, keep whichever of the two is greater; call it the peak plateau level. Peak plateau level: 1.68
